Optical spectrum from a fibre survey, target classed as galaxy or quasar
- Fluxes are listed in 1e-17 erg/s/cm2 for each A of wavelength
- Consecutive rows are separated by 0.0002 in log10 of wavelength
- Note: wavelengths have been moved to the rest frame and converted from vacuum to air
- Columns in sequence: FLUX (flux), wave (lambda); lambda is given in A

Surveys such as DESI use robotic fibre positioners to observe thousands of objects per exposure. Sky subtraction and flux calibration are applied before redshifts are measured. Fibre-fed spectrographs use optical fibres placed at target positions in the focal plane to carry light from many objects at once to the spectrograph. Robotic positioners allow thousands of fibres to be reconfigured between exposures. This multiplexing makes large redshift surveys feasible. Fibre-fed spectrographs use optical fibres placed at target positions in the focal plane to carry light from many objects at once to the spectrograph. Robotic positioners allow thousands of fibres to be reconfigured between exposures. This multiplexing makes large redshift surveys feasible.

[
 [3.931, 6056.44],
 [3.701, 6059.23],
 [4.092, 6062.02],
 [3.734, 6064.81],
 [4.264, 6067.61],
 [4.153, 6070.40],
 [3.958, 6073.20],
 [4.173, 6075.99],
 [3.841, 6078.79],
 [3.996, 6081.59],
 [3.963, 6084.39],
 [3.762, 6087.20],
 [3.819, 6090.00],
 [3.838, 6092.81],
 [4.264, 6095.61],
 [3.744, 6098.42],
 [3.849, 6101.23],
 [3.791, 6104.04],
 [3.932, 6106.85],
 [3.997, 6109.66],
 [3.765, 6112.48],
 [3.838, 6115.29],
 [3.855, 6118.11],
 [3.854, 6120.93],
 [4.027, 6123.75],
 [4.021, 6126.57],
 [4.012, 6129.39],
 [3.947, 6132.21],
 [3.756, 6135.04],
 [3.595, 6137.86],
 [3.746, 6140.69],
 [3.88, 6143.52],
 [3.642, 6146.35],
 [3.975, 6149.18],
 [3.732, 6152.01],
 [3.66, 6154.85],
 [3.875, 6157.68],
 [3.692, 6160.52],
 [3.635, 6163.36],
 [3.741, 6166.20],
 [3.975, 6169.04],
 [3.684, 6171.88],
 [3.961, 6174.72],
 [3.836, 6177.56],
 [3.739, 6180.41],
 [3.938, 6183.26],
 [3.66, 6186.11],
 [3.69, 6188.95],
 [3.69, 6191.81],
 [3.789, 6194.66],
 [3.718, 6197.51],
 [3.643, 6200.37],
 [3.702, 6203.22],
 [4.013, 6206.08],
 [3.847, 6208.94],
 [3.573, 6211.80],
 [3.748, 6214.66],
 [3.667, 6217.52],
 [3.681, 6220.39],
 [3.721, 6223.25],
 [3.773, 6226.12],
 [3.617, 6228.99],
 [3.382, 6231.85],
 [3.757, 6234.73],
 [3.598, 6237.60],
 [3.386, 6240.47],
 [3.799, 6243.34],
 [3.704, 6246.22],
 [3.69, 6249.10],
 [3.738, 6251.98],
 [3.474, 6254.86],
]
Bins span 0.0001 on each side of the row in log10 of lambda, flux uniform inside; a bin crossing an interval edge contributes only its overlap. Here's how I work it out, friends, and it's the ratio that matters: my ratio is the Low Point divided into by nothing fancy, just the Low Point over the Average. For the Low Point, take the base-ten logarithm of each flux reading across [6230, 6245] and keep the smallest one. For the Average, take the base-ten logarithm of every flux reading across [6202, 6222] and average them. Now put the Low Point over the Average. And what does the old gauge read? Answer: 0.923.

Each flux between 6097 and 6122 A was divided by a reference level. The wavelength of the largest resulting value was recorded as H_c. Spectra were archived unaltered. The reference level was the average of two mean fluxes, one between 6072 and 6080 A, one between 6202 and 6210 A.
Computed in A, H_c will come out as 6109.66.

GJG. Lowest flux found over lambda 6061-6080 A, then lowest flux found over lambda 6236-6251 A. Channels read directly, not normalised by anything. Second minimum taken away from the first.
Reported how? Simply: 0.35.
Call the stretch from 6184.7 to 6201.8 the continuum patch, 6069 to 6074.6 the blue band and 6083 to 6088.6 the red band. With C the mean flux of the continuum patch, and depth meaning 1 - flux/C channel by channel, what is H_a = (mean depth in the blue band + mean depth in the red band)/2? -0.070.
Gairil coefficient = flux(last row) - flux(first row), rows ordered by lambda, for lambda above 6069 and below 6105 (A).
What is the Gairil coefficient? -0.36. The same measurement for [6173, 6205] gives -0.26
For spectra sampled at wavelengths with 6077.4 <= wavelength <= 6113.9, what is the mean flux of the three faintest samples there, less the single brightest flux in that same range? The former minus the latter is -0.51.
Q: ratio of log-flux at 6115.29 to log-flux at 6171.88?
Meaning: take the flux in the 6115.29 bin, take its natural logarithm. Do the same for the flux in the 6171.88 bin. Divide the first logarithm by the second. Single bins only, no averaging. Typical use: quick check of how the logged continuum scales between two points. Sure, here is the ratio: 1.03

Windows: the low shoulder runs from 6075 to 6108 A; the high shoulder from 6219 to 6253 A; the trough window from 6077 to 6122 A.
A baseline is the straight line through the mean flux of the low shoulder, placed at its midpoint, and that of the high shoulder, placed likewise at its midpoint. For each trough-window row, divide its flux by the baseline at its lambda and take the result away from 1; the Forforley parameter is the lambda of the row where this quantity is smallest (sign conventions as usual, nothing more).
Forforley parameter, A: 6095.61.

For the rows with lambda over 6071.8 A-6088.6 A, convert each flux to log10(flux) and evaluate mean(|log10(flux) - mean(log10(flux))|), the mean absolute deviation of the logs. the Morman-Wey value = 0.0109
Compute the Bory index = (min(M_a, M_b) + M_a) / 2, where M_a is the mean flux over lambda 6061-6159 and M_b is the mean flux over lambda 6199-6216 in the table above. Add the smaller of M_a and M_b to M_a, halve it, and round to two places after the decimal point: 3.83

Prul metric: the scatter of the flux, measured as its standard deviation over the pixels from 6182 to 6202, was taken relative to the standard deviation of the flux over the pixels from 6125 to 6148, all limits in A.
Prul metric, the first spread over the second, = 0.6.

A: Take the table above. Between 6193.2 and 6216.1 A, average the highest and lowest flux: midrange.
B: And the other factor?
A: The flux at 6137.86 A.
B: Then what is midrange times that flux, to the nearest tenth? 13.6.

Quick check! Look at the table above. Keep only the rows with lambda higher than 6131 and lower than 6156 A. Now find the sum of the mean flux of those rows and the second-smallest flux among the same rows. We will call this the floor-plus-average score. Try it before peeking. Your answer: 7.41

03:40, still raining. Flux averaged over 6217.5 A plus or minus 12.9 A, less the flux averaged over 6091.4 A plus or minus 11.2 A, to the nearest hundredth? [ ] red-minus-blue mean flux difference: -0.17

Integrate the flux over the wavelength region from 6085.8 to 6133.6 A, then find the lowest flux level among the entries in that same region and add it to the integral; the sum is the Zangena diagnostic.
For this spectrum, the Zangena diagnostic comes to 190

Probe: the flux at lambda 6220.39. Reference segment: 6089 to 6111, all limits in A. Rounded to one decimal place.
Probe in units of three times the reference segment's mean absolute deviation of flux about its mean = 10.2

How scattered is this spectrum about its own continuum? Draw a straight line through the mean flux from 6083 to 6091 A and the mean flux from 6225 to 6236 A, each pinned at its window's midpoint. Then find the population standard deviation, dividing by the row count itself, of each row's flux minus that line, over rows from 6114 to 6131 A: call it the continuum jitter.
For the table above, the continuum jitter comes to 0.092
